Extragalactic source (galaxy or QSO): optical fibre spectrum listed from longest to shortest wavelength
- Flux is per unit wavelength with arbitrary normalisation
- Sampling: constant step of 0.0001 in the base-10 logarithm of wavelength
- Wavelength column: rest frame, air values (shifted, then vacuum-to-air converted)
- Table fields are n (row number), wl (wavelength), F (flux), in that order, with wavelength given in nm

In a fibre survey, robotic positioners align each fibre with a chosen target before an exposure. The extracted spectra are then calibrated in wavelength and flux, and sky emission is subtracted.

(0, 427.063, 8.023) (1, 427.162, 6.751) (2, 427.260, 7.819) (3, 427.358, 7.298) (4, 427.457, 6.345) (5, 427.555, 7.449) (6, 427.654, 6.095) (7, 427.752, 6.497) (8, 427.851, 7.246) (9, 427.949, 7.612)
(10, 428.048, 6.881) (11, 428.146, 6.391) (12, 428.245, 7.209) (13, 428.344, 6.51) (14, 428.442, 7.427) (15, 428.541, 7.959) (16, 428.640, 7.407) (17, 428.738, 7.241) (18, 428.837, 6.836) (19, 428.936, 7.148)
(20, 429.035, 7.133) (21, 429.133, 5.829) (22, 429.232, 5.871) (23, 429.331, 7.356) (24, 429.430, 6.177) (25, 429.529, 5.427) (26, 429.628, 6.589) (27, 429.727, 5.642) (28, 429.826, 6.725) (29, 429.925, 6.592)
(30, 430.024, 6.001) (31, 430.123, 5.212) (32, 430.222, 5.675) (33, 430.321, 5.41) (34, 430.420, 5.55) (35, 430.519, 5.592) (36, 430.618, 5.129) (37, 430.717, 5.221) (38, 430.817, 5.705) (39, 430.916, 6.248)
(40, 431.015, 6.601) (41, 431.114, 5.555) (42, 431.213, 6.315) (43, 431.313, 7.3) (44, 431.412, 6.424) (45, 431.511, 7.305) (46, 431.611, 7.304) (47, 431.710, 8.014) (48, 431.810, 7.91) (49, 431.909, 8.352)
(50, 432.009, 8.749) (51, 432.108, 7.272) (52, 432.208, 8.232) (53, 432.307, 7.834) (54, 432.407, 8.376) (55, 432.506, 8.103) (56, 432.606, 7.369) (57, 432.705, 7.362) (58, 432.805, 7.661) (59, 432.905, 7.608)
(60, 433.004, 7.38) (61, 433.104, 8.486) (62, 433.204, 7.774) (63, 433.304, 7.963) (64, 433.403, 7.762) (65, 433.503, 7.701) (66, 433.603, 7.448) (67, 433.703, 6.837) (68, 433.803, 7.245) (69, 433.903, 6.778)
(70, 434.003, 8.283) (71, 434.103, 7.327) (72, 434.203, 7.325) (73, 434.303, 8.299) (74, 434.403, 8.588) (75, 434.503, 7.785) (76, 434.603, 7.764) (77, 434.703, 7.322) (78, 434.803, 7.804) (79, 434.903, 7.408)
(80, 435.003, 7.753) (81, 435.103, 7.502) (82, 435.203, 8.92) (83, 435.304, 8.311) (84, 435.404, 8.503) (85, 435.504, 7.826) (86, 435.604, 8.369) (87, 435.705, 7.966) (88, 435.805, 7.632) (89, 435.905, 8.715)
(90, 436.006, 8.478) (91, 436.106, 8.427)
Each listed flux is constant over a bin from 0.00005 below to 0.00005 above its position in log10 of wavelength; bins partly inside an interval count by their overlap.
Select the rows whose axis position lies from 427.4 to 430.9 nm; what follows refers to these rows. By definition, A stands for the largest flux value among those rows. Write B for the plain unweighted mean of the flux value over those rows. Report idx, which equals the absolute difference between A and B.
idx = 1.5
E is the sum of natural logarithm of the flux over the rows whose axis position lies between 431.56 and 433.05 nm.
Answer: 31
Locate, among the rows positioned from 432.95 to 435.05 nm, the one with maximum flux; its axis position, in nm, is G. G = 434.403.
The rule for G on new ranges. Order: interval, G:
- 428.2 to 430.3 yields 428.541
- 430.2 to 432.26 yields 432.009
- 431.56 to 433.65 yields 432.009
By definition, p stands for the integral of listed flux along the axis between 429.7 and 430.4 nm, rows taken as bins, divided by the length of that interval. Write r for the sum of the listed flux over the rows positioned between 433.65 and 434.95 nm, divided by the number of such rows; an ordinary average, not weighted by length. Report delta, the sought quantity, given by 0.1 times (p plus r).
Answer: 1.349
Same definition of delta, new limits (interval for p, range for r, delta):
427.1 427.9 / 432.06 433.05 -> 1.467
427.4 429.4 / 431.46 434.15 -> 1.463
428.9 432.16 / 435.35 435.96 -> 1.463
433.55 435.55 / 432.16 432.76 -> 1.563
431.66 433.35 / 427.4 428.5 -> 1.479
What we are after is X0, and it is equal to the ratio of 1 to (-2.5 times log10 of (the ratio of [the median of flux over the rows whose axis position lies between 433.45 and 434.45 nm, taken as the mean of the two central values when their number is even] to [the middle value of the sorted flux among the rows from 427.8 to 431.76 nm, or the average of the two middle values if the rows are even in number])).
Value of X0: -8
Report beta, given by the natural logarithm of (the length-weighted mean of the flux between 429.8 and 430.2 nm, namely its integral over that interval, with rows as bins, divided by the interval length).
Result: 1.80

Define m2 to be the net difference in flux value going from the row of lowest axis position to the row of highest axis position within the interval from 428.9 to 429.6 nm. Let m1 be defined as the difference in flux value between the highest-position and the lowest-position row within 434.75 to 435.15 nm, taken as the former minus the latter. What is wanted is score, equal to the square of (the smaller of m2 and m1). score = 3.0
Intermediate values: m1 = -0.3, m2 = -1.7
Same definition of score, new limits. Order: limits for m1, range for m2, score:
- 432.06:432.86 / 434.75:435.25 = 0.2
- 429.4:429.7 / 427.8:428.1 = 0.1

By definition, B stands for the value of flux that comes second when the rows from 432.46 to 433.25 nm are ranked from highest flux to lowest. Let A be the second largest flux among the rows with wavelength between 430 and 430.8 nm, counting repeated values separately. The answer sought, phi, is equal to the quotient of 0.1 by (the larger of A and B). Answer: 0.0123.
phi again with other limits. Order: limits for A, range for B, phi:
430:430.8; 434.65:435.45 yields 0.0118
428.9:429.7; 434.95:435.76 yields 0.0118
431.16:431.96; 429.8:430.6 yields 0.0125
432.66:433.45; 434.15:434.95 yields 0.0120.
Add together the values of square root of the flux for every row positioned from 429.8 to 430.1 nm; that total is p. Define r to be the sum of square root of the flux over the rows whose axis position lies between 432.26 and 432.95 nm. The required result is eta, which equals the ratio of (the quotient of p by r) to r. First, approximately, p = 8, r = 19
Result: 0.02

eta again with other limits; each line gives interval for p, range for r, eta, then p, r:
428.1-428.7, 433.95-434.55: 0.06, 16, 17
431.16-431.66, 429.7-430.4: 0.05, 13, 17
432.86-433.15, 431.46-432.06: 0.03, 8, 17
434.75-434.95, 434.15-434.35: 0.18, 6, 6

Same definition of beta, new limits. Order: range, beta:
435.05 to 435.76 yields 2.10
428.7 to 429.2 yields 1.92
